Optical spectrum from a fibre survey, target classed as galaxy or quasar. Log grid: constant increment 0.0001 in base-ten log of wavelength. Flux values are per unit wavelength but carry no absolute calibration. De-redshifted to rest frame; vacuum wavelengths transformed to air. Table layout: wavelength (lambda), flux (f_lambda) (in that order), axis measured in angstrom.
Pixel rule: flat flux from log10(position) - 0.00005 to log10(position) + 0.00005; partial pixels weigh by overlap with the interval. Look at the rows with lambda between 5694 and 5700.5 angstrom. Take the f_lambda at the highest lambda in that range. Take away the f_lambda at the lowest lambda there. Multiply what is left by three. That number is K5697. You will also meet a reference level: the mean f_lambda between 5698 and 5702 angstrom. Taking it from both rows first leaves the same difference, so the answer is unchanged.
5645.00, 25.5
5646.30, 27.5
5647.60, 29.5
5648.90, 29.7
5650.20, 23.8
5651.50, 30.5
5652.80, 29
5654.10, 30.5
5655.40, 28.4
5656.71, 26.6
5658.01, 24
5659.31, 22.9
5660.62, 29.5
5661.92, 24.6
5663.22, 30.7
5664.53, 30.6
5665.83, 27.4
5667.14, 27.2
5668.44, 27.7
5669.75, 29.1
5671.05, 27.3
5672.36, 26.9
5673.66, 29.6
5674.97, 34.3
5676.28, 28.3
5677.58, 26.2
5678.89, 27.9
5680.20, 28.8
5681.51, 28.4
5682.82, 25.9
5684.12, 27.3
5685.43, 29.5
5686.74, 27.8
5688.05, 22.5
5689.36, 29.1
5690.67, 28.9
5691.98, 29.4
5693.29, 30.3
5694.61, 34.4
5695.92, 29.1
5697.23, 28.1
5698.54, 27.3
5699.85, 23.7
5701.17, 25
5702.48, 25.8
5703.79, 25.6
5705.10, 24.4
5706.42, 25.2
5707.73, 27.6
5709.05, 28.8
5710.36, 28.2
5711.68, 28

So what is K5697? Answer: -32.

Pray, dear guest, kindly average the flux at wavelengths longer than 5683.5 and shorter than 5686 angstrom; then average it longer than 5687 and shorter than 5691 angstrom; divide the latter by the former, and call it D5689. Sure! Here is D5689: 0.94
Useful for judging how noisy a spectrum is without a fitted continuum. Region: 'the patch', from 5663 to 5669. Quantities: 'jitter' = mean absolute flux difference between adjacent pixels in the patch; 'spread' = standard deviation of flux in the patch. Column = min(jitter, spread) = 1.0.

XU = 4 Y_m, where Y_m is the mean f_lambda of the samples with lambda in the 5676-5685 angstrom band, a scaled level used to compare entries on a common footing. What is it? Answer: 110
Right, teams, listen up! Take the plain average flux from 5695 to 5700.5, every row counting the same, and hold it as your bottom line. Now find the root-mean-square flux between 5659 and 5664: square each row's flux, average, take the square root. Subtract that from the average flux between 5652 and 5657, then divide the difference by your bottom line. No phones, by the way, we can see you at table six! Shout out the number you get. 0.06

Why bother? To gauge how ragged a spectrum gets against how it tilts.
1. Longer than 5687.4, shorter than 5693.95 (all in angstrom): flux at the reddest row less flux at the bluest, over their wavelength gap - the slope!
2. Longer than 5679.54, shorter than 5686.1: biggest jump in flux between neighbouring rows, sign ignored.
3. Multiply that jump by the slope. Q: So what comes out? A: 3.7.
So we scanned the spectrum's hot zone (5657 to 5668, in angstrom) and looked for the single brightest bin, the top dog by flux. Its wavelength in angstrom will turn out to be 5663.22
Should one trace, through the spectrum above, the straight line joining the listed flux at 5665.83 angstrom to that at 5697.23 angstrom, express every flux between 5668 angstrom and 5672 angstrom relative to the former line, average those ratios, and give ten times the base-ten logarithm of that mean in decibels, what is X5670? 0.1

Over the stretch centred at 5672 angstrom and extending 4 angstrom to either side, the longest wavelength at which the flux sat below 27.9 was 5672.36 angstrom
